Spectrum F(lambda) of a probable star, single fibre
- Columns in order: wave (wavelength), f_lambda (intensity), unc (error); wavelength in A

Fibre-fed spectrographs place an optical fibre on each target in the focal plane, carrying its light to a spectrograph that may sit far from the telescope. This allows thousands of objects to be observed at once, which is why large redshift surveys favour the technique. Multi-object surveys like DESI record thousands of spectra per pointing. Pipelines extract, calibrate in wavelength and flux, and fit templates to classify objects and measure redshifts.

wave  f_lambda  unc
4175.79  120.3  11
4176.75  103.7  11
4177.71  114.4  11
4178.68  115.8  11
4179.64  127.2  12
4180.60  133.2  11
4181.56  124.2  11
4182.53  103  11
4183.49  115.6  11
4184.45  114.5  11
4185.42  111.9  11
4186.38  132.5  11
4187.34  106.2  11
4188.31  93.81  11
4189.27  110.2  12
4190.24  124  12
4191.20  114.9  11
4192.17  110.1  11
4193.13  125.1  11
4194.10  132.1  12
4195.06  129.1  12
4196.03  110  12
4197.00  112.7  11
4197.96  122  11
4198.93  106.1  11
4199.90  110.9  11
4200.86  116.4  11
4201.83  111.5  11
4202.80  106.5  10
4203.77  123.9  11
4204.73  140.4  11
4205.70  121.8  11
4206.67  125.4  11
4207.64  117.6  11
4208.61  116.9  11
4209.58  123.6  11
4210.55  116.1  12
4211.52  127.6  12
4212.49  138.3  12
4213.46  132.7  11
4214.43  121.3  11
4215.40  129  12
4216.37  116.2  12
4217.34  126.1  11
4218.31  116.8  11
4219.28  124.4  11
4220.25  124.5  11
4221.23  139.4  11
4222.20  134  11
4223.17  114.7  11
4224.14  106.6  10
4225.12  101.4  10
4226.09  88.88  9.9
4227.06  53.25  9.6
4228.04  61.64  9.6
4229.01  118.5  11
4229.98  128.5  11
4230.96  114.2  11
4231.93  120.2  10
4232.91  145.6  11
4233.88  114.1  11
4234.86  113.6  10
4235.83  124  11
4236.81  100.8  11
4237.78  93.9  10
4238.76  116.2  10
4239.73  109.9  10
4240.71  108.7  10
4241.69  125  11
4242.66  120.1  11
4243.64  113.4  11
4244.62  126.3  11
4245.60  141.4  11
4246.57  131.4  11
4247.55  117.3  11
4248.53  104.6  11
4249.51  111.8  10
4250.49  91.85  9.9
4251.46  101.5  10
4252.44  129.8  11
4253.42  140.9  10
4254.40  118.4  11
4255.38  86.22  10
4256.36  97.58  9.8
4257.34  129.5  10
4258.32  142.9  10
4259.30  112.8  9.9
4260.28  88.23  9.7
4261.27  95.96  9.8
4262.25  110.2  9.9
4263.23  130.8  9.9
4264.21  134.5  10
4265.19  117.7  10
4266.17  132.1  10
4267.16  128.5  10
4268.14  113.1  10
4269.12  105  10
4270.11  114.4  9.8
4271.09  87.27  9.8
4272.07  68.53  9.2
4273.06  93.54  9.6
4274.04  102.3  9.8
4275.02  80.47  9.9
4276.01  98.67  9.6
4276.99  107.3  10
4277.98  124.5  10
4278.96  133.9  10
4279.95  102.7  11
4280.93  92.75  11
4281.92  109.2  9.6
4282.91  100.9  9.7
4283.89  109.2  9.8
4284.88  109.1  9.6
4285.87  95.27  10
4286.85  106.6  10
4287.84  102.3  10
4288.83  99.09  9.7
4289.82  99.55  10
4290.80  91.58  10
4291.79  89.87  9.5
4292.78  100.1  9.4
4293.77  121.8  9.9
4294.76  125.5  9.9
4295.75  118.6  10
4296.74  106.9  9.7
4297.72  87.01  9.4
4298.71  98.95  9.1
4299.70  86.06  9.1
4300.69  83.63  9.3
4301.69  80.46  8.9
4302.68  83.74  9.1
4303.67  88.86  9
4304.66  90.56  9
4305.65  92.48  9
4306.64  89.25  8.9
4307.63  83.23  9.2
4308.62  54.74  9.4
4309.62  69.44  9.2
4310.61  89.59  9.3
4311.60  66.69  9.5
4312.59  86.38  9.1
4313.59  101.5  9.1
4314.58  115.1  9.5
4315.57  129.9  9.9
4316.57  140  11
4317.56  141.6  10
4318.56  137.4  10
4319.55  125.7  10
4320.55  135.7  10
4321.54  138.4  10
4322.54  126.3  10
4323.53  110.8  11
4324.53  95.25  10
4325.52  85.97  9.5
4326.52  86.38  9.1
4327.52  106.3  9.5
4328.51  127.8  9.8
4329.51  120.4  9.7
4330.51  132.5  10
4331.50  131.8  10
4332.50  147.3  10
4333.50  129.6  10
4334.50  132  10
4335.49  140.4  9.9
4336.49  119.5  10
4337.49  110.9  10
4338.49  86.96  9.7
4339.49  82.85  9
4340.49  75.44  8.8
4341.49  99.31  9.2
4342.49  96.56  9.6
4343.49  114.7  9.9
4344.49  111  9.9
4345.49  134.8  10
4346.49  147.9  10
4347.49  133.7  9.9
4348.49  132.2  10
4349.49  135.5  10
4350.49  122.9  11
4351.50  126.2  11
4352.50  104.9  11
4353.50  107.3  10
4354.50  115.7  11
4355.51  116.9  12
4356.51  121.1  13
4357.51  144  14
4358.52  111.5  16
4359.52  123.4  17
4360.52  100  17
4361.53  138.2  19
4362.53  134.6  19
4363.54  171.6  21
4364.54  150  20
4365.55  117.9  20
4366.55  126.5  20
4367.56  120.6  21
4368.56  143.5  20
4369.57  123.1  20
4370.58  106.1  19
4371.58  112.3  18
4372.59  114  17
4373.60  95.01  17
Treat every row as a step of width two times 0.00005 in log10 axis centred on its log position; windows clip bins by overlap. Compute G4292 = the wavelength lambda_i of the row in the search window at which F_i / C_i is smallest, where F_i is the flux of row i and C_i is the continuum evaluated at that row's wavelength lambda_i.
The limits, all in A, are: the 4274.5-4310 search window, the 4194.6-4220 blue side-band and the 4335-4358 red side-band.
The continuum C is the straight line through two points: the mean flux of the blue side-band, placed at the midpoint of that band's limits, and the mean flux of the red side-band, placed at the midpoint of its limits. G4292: 4308.62 A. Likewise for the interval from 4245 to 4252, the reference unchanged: 4250.49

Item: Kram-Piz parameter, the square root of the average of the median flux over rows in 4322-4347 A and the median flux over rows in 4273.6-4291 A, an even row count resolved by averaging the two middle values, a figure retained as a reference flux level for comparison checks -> 10.4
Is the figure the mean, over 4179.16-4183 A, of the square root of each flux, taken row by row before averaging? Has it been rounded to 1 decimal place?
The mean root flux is 11.0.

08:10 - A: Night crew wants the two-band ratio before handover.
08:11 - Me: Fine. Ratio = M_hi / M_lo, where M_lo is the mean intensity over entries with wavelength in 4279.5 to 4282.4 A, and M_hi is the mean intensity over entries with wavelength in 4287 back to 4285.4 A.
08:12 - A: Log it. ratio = 0.99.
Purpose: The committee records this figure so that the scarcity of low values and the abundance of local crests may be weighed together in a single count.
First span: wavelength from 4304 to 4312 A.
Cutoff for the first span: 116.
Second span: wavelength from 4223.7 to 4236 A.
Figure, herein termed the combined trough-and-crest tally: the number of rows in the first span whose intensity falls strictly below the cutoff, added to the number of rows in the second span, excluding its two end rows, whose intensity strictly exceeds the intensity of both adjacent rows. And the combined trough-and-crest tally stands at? 10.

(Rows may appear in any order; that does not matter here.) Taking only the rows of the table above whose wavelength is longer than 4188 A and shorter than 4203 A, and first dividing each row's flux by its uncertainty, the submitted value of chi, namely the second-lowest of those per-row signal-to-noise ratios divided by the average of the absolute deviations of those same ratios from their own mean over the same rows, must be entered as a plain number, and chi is 16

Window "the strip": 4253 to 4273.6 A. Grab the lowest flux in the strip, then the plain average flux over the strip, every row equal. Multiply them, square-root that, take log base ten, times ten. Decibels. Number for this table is 19.4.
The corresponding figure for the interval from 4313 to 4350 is 19.8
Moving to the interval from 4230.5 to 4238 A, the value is 20.2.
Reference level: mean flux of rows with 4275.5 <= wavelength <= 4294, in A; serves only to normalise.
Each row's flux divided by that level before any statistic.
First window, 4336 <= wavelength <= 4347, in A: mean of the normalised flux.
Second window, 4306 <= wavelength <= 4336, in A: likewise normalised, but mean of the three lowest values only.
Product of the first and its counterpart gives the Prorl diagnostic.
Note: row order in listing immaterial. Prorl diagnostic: 0.6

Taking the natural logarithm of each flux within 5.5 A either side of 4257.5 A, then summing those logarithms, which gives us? 52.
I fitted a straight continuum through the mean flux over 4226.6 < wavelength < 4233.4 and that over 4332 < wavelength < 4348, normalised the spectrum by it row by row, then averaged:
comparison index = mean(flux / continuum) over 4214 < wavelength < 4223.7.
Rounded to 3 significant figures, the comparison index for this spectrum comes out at 1.19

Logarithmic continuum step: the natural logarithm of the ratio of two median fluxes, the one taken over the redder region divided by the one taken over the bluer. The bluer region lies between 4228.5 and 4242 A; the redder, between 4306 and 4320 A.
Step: -0.19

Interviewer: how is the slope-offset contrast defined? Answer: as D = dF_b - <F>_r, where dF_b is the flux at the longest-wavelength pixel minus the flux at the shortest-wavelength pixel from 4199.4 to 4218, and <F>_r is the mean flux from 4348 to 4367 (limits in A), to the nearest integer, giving -111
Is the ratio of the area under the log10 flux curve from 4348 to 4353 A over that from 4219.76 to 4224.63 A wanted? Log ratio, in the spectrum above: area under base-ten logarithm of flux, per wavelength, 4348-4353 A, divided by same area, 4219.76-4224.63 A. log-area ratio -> 1.03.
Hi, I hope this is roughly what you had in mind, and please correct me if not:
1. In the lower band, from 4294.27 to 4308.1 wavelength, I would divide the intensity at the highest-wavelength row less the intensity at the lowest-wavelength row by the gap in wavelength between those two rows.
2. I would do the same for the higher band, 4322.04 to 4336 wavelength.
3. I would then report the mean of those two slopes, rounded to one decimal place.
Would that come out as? -1.1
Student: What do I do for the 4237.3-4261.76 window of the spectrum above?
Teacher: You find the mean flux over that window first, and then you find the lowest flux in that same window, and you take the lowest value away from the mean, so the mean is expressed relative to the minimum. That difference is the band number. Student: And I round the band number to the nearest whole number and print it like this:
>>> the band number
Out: 28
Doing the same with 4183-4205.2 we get 23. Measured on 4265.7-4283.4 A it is 37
